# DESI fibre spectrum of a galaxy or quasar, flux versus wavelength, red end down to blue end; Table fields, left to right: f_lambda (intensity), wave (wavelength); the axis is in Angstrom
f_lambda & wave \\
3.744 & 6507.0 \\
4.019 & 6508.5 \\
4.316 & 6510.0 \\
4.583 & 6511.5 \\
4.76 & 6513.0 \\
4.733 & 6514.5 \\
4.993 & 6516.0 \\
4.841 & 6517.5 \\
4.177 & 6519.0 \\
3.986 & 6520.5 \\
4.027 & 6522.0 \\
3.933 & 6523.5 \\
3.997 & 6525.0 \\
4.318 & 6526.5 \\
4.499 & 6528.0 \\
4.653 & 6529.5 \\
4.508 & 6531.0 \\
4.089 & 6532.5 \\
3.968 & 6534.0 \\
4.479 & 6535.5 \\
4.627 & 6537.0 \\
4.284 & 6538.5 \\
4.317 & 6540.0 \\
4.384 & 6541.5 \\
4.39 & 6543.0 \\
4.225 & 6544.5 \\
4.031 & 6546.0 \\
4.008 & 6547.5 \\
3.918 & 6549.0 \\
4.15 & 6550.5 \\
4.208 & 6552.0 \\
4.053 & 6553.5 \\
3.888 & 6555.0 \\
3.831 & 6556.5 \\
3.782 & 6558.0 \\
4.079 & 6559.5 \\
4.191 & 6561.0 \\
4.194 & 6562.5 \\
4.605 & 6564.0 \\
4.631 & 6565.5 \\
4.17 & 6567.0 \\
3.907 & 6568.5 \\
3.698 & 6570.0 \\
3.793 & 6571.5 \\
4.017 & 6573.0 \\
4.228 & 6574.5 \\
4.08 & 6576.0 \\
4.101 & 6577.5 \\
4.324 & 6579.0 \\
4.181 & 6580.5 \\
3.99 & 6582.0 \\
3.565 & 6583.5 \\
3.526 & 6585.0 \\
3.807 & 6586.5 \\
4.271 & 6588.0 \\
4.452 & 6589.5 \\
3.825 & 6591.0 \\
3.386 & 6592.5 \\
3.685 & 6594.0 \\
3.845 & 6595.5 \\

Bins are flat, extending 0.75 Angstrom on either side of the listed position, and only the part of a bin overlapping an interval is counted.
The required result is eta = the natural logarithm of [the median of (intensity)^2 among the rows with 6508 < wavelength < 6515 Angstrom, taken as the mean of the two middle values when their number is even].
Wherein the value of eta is 3.04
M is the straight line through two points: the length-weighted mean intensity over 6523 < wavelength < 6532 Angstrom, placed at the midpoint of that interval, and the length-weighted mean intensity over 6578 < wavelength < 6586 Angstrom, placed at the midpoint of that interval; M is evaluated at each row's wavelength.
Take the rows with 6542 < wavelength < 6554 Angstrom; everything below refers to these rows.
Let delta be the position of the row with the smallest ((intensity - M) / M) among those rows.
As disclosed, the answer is 6549.0 Angstrom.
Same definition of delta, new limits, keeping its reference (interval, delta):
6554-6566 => 6558.0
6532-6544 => 6534.0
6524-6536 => 6525.0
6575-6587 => 6585.0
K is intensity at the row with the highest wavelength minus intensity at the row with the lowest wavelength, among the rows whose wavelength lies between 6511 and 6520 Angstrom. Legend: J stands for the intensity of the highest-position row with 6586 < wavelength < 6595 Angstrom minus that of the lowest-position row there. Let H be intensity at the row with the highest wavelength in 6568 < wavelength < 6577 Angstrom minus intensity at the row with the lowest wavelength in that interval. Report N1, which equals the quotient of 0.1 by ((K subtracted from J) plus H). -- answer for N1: 0.22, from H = 0.17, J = -0.12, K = -0.4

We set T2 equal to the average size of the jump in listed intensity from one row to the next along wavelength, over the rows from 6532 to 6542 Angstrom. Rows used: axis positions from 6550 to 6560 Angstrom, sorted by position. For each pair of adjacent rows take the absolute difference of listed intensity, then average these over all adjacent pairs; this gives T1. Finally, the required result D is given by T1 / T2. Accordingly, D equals 0.6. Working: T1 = 0.13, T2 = 0.20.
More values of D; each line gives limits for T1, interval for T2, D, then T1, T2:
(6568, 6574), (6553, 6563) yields 1.5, 0.18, 0.11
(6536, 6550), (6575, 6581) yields 0.9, 0.12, 0.13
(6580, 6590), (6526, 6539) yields 1.0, 0.26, 0.25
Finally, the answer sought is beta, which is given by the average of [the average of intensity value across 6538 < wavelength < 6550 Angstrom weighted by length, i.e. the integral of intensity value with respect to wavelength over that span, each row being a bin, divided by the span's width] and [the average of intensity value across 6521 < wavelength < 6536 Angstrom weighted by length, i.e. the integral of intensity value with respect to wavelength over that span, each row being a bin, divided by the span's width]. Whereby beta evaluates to 4.22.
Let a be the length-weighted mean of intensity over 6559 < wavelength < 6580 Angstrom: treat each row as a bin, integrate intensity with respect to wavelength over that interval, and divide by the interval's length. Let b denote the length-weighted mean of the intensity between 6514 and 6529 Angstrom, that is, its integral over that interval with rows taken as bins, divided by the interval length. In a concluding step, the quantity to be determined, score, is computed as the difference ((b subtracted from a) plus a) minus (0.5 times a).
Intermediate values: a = 4.15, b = 4.35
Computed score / 1.9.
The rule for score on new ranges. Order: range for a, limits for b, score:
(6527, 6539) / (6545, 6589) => 2.5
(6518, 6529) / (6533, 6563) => 2.1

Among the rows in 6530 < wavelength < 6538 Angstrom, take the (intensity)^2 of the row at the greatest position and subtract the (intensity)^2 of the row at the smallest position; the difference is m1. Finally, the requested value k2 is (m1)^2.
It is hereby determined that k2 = 1.2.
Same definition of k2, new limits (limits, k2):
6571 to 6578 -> 5.9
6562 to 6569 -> 5.4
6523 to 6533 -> 1.6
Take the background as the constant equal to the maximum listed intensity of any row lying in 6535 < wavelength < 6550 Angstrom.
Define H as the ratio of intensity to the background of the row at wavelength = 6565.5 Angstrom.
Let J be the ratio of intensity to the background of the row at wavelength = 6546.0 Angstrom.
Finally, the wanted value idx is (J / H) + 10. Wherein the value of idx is 10.9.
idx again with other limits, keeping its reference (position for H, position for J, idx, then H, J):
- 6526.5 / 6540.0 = 11.0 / 0.93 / 0.93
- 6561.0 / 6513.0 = 11.1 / 0.91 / 1.03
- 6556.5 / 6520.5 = 11.0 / 0.83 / 0.86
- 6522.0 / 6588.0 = 11.1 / 0.87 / 0.92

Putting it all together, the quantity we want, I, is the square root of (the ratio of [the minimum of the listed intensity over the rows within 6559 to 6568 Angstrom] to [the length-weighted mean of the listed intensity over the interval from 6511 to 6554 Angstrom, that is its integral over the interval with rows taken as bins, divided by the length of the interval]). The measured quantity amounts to 0.972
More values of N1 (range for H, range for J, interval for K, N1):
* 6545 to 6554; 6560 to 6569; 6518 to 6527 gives -0.25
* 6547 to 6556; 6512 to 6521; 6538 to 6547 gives -0.16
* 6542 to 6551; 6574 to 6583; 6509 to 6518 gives -0.10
